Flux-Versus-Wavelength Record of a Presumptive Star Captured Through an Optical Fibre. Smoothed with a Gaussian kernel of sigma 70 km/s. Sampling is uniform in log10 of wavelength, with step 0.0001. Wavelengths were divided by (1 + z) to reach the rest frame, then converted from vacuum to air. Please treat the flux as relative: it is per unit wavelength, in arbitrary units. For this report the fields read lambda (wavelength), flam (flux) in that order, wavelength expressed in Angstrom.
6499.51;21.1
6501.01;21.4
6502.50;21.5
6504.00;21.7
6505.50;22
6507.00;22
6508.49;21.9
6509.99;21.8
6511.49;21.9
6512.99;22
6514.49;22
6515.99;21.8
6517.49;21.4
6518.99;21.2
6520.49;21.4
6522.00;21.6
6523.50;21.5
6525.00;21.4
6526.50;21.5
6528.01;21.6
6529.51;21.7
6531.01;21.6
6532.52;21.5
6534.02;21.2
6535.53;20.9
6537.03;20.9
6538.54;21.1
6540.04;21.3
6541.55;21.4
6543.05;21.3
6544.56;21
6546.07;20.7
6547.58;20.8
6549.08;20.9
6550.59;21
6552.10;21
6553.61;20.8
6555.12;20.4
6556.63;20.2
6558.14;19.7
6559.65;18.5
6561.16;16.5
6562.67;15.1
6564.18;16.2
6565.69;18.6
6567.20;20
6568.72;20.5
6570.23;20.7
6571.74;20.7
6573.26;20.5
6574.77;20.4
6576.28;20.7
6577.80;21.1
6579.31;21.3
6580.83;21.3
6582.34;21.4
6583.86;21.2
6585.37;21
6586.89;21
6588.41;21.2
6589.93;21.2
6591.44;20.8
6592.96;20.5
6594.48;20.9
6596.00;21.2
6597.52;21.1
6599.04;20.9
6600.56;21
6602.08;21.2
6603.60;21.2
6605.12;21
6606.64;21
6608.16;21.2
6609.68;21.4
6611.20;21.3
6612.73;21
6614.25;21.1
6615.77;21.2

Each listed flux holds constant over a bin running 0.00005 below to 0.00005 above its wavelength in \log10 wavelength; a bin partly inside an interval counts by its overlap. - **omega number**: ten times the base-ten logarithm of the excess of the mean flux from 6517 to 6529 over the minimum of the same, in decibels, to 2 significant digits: -6.0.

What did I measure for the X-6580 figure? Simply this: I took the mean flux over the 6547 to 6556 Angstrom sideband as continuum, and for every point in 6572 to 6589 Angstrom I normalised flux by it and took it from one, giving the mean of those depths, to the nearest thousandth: -0.009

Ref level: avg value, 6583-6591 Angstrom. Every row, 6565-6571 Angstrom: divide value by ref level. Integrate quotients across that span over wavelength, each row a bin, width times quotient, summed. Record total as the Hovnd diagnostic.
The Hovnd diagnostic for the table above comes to 5.7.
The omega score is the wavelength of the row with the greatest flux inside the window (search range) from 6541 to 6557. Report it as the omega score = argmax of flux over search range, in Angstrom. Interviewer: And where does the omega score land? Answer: 6541.55 Angstrom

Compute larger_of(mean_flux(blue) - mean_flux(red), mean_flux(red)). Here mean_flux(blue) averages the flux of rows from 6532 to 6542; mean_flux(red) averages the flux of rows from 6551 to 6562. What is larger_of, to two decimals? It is 19.59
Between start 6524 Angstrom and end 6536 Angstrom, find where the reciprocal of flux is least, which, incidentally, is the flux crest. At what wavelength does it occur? 6529.51 Angstrom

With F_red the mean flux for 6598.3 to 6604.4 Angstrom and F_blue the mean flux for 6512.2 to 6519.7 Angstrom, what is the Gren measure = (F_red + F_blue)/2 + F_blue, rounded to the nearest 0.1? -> 43.1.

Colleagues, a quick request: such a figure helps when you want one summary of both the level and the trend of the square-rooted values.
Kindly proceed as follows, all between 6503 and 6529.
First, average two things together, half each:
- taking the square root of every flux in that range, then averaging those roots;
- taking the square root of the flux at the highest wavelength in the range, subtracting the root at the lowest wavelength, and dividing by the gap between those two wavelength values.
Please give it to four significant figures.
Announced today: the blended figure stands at 2.328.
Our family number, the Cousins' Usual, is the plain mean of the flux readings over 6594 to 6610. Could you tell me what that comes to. 21.10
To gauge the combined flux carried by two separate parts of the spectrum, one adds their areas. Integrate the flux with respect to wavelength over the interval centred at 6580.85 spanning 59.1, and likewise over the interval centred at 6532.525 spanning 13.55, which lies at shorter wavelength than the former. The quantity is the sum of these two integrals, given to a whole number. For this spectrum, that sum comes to 1493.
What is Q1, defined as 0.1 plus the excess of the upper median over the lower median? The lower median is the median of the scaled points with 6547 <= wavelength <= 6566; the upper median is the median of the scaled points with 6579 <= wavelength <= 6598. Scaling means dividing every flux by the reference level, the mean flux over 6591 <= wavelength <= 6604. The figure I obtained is 0.148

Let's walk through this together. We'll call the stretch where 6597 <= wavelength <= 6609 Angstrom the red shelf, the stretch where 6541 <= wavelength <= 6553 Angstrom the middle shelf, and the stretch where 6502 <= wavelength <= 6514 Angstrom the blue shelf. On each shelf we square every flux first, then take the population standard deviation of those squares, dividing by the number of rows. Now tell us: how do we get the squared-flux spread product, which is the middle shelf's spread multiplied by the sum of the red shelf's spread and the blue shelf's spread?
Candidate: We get 110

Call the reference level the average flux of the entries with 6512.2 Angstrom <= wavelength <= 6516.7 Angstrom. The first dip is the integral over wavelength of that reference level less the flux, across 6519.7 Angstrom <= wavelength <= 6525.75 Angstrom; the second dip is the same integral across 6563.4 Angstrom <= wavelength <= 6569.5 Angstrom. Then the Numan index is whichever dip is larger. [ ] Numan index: 19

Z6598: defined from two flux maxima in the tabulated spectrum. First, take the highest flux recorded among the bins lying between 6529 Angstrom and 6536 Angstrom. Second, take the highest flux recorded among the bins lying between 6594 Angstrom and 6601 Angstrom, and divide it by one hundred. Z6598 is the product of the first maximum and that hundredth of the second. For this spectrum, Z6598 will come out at 4.60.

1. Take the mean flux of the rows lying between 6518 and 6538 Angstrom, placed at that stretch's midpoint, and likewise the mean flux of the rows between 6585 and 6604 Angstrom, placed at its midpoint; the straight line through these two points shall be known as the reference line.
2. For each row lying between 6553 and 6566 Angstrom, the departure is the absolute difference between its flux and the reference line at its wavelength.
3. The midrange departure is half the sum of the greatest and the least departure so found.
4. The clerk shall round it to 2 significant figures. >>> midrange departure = 3.3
